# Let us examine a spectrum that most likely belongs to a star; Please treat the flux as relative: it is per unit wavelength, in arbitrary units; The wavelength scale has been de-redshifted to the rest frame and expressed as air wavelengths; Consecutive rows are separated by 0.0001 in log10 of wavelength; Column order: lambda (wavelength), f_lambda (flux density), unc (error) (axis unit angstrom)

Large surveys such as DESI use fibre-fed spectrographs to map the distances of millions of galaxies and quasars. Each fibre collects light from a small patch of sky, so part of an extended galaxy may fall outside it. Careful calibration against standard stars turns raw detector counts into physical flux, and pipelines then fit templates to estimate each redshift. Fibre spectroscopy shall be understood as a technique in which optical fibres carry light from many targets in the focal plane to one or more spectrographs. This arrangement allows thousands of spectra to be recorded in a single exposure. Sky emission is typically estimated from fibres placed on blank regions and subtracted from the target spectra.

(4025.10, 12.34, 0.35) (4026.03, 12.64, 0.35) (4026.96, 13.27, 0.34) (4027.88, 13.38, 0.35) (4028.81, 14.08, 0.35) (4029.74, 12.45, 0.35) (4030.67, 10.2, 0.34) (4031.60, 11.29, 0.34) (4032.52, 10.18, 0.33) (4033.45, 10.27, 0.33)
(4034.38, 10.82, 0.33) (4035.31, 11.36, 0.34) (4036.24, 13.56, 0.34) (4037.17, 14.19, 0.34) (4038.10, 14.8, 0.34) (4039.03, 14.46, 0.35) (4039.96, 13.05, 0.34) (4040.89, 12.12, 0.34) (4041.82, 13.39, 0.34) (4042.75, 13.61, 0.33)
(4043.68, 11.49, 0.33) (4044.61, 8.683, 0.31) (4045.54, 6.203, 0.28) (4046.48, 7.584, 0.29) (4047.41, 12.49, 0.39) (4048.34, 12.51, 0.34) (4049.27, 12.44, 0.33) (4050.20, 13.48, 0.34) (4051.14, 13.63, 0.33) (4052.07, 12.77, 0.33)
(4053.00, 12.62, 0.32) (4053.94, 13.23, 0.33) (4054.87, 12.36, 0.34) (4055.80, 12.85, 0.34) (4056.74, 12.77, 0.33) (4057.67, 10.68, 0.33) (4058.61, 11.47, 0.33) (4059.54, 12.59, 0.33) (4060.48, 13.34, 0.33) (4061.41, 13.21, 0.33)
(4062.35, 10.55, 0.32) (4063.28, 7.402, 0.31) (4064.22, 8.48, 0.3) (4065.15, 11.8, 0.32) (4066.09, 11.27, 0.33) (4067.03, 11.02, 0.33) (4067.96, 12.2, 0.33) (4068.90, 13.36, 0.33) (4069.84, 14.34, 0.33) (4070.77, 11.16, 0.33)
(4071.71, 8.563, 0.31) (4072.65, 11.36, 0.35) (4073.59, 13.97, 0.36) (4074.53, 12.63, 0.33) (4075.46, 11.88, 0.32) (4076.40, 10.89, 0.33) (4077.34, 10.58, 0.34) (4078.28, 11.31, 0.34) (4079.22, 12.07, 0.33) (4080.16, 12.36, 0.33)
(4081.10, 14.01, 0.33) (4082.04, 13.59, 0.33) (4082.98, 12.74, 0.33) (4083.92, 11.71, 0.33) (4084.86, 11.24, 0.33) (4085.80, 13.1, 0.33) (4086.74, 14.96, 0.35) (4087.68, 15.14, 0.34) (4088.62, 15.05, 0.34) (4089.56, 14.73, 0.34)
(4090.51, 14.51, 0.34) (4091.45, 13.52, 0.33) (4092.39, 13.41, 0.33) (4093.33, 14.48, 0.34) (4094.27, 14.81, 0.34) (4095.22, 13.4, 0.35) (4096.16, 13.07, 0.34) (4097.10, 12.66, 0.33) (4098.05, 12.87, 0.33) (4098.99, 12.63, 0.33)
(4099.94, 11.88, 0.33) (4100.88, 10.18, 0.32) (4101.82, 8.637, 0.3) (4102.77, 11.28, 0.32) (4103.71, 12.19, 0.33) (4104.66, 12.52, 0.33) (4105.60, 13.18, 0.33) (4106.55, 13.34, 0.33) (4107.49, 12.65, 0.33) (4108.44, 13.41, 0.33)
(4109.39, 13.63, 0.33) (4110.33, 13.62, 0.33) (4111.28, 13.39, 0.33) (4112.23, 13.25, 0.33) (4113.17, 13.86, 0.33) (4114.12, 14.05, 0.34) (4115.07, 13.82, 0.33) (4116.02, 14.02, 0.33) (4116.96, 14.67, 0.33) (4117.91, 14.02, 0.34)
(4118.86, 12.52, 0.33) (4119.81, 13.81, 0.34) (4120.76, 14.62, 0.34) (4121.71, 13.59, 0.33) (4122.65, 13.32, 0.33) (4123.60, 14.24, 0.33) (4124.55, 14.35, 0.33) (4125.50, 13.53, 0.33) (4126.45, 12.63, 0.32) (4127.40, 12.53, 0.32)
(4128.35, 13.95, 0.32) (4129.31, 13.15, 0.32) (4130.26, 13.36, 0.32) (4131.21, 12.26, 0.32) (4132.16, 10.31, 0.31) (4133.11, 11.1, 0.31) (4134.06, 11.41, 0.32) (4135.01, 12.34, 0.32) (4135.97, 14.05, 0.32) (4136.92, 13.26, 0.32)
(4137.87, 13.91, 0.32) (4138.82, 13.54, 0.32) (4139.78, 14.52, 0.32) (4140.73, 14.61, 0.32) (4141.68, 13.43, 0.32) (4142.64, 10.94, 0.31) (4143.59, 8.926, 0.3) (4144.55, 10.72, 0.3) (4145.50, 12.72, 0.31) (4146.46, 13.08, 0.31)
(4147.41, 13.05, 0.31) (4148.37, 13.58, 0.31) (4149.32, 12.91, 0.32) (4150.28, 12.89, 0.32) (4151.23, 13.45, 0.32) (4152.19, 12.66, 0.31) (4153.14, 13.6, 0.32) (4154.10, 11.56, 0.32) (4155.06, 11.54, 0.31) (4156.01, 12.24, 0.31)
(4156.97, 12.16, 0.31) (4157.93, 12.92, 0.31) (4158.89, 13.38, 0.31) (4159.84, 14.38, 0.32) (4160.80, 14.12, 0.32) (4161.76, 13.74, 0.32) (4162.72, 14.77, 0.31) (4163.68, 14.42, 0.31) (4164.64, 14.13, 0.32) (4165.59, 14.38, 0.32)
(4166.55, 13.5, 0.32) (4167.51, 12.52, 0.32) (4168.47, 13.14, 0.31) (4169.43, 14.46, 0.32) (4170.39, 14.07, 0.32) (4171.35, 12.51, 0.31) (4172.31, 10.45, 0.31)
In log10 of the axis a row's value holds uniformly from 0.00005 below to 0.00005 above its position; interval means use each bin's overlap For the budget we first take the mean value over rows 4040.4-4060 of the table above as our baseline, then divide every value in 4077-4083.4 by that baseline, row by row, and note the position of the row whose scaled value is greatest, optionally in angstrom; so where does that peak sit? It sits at 4081.10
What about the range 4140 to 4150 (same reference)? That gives 4140.73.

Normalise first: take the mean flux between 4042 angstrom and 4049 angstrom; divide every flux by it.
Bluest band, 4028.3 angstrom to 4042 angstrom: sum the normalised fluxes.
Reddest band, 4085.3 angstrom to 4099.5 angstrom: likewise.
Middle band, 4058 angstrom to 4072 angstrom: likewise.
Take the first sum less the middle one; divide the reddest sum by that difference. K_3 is 13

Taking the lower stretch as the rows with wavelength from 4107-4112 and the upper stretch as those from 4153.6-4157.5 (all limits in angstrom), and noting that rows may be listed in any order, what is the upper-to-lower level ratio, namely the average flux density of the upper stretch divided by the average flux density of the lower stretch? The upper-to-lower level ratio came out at 0.89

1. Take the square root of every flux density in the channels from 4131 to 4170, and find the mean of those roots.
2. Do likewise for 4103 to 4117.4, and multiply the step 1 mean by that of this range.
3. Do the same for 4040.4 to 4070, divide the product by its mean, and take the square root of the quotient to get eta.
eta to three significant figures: 1.96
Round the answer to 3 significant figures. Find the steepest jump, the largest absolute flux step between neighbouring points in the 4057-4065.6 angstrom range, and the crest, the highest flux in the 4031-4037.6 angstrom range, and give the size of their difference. 10.9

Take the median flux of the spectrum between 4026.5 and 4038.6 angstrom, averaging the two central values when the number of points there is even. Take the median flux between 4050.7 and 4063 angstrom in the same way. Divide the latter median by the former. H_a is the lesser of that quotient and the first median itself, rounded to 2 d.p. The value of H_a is 1.03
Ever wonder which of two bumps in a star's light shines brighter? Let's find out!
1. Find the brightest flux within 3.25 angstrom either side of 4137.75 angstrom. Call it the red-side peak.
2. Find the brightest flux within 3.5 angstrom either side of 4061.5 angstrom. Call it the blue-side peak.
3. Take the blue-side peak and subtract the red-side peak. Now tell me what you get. -1.27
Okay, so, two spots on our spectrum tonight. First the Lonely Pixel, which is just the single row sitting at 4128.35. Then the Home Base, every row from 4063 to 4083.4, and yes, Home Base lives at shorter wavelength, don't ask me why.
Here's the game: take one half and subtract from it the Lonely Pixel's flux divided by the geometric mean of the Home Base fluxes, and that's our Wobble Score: -0.710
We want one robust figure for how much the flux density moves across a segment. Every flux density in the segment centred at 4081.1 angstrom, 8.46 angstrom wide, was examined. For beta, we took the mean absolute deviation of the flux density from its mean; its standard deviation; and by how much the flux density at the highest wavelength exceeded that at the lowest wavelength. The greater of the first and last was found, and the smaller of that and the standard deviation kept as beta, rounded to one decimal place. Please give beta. 0.9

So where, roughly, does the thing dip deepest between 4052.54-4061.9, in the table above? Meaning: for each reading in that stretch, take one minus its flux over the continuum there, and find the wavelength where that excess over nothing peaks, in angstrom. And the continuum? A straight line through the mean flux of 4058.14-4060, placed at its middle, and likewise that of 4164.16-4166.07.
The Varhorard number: 4057.67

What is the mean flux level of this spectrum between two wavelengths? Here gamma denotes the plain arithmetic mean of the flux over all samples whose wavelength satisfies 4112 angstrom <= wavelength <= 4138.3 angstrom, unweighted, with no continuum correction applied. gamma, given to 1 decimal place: 13.3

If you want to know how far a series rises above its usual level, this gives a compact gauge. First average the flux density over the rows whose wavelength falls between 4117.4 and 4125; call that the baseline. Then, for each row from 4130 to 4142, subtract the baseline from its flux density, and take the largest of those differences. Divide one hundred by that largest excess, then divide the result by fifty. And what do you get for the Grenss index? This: 2.5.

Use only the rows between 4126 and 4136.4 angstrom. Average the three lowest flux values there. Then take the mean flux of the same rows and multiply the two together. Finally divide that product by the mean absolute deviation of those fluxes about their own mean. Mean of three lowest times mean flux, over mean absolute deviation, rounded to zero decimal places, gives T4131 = 153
